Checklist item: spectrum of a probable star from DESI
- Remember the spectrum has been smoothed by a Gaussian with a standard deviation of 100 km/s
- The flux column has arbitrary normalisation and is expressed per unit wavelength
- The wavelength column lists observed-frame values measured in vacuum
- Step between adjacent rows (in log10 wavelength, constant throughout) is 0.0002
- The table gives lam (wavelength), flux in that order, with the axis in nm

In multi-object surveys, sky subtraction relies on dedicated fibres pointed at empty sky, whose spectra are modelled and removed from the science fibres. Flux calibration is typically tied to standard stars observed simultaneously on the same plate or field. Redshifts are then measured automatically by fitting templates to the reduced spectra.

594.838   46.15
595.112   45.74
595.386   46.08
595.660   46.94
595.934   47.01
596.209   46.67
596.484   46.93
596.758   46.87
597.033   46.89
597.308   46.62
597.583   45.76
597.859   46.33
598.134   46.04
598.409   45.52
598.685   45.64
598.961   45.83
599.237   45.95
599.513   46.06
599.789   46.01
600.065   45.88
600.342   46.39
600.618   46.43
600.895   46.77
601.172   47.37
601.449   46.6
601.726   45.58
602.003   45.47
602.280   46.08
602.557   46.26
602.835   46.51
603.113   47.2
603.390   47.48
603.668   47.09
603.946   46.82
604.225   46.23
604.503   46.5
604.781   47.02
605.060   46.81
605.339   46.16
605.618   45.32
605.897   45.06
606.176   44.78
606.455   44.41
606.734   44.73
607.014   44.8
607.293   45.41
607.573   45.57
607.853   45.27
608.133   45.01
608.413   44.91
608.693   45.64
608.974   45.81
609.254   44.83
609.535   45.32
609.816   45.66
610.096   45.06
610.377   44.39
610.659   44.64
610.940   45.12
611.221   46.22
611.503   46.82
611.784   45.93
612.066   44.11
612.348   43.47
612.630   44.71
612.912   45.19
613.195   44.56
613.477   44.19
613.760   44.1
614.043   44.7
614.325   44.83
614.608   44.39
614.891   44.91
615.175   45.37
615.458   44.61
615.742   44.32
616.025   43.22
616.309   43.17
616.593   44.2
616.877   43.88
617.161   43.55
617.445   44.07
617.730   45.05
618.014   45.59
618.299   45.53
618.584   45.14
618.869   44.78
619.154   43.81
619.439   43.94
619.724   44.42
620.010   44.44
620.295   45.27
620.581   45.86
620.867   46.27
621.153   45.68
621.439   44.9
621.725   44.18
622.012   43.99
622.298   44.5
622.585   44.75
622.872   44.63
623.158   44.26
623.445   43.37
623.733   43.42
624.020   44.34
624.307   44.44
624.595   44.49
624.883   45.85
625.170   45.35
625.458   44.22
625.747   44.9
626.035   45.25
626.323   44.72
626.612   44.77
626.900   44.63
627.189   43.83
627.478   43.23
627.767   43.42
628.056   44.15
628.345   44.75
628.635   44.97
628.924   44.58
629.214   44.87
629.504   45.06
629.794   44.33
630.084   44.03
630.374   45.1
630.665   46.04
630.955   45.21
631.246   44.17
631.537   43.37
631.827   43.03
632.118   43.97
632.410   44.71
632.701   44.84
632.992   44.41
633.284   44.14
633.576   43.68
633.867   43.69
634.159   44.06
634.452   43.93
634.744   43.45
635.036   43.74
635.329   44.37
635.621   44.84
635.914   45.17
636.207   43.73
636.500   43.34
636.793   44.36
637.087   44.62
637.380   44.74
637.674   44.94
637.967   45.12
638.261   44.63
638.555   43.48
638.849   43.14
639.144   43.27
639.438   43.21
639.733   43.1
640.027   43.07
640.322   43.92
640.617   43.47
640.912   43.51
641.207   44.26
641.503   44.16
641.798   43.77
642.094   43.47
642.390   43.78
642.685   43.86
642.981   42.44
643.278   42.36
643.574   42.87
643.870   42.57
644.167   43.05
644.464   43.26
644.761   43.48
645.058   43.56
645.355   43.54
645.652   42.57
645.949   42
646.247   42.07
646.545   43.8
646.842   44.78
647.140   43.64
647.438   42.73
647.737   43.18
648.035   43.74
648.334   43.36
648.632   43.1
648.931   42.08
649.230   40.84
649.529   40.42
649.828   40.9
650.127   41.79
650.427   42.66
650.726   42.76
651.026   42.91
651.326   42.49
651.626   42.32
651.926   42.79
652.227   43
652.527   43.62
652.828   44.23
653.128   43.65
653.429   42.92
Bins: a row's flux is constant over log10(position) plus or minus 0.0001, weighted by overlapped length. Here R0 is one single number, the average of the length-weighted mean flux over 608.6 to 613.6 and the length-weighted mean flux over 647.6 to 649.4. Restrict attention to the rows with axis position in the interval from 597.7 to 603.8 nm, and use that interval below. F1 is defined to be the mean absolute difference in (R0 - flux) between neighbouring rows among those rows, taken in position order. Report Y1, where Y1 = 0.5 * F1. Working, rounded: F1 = 0.35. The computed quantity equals 0.17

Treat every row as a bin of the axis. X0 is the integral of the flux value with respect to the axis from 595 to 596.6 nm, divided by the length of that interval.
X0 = 46.6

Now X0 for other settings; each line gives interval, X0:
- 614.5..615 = 44.7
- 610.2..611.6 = 45.4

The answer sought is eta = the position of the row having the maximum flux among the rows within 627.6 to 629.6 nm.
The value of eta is 629.504 nm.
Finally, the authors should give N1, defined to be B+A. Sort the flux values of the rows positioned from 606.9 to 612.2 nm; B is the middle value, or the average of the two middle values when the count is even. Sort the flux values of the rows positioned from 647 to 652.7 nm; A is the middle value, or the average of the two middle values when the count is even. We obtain 88.0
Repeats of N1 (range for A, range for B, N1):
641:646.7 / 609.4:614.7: 88.2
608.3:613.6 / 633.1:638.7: 89.2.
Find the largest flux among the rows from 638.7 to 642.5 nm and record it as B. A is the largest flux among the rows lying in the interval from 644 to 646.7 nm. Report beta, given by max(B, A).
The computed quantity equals 44.3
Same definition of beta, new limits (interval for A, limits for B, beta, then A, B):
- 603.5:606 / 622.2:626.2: 47.1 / 47.09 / 45.85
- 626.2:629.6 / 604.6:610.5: 47.0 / 45.06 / 47.02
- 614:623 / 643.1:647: 46.3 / 46.27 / 44.78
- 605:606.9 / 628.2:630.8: 46.8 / 46.81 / 46.04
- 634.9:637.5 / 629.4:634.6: 46.0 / 45.17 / 46.04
